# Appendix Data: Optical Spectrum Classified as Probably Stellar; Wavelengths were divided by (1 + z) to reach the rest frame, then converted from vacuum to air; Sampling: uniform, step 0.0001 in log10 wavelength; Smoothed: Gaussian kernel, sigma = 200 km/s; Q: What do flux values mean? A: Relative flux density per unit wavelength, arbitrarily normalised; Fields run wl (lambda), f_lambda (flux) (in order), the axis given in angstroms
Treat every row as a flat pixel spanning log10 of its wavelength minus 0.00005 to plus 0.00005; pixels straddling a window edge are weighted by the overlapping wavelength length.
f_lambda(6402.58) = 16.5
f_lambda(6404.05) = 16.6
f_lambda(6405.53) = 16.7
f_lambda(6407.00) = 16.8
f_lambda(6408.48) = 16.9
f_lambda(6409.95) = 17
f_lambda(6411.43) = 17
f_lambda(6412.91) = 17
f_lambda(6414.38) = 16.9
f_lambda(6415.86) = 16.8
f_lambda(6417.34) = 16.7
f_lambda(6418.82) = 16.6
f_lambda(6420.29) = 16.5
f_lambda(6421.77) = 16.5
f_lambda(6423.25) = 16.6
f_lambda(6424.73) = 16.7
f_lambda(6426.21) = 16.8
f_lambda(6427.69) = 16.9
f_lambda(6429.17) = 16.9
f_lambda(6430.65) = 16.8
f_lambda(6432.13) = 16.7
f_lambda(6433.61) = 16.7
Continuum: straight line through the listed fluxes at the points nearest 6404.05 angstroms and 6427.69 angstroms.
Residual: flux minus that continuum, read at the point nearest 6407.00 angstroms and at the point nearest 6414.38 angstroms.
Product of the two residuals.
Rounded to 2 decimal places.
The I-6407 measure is 0.03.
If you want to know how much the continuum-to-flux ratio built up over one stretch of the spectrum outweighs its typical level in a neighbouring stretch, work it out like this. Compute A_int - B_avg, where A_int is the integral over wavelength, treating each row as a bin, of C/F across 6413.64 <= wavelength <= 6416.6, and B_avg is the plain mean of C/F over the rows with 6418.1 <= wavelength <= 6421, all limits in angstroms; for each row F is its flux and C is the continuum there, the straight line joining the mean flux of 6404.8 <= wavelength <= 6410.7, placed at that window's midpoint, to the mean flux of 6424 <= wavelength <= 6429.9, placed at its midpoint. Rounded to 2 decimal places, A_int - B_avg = 1.94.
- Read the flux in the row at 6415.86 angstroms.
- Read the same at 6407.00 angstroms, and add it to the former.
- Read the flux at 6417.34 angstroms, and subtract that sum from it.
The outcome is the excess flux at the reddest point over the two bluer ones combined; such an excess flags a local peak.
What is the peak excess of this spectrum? -16.90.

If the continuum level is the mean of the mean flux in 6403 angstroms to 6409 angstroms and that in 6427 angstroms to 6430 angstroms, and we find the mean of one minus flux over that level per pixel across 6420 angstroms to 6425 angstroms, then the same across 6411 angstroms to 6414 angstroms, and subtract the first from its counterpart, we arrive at -0.025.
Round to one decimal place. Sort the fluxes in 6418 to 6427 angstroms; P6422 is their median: 16.6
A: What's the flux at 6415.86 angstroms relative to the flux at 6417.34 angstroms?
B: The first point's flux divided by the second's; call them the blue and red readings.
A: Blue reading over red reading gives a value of 1.01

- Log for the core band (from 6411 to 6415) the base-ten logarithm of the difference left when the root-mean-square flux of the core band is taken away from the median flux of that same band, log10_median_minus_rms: -1.48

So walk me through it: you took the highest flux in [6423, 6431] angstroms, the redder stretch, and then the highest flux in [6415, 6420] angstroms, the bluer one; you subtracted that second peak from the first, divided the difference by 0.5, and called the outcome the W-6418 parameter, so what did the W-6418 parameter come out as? 0.20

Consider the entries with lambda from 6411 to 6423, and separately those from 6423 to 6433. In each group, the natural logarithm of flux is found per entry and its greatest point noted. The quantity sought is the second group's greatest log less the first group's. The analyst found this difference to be -0.006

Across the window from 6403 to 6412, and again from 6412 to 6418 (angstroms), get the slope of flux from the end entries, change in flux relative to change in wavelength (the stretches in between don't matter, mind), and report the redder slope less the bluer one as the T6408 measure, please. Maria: -0.12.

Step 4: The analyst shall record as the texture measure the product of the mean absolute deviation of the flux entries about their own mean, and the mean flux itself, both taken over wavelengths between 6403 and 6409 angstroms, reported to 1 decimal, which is 1.7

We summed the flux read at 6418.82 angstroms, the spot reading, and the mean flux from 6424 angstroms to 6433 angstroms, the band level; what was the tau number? 33.4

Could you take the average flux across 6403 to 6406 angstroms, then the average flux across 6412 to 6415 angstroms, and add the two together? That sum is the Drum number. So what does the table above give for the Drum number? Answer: 33.6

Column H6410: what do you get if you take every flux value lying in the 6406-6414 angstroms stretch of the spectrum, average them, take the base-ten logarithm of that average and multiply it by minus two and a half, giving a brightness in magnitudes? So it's -3.07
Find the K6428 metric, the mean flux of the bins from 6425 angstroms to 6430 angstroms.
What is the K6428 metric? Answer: 16.9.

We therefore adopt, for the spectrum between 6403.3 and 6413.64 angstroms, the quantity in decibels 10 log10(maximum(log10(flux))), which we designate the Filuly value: 0.901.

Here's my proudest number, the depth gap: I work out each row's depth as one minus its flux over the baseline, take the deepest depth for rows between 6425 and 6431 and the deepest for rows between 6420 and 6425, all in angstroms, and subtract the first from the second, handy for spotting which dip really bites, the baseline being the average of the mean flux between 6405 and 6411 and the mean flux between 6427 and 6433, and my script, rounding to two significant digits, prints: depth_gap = 0.018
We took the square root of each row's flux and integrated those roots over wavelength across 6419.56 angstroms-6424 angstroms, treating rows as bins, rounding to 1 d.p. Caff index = 18.0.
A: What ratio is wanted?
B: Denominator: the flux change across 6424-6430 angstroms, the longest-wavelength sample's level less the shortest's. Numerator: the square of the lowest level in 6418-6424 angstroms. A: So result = 1361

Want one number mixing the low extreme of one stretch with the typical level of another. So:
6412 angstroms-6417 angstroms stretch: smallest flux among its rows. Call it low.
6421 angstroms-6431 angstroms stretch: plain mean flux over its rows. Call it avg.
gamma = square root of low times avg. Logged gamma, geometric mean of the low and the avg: 16.77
